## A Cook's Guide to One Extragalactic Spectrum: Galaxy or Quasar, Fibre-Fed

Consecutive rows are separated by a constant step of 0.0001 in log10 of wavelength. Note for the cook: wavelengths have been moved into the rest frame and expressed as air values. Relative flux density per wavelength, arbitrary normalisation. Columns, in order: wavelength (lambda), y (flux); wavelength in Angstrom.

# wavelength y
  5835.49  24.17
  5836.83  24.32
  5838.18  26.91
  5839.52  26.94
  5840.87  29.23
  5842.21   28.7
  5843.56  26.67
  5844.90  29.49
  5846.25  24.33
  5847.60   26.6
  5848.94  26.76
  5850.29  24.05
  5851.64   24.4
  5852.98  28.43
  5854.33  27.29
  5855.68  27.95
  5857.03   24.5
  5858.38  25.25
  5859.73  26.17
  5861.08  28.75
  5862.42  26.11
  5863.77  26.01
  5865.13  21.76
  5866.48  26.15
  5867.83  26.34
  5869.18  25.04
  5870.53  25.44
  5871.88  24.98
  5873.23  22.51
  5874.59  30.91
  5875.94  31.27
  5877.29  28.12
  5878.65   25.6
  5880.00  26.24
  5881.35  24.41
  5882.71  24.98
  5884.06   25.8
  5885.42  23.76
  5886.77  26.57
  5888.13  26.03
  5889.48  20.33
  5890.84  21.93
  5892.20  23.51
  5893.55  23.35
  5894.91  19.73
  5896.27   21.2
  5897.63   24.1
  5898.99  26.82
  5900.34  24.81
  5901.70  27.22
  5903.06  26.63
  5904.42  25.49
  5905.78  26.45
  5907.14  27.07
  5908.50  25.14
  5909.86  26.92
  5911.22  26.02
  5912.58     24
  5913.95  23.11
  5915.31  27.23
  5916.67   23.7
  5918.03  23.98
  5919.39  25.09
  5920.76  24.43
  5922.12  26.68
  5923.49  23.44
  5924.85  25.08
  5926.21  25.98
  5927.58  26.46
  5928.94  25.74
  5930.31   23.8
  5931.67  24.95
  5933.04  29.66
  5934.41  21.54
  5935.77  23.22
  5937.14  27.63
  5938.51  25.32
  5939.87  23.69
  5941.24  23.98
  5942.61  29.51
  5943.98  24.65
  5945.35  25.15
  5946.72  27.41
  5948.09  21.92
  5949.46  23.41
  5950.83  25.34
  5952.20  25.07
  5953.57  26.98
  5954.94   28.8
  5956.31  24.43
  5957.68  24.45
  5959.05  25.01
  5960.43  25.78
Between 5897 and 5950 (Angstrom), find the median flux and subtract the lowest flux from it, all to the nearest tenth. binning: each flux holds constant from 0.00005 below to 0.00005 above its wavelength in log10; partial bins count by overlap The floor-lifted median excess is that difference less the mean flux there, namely -21.7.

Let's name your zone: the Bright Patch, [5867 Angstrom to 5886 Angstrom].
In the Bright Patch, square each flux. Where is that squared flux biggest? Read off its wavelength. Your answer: 5875.94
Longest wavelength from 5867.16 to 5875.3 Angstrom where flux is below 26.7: 5873.23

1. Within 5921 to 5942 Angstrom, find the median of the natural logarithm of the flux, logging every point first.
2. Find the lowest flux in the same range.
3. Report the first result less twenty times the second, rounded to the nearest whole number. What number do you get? -428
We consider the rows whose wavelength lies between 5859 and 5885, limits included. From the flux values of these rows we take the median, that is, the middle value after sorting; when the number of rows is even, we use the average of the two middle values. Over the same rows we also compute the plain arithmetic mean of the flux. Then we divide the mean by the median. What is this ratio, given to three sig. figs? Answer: 1.00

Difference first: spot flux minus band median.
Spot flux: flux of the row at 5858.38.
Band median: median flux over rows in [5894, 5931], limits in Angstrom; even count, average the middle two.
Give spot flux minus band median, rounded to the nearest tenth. 0.1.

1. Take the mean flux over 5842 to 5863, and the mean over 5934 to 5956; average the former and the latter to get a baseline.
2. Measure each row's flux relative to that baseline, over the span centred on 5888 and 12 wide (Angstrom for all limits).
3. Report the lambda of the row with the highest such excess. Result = 5886.77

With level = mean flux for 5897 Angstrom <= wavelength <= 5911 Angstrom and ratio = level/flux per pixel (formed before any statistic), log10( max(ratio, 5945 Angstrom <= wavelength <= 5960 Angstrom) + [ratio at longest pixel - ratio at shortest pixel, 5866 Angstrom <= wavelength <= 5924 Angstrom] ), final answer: 0.12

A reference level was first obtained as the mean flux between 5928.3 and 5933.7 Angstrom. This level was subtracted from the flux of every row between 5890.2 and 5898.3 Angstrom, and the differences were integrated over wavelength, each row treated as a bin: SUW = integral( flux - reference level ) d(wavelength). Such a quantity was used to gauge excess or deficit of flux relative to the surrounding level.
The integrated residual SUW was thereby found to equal -30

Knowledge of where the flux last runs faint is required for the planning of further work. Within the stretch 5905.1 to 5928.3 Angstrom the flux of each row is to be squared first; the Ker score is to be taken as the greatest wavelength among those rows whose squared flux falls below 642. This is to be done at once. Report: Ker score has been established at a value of 5924.85 Angstrom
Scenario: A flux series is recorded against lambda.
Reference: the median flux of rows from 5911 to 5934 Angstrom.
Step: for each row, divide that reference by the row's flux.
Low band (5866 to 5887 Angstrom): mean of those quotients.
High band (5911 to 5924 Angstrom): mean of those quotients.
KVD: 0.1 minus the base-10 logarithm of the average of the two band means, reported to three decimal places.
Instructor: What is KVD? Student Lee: 0.104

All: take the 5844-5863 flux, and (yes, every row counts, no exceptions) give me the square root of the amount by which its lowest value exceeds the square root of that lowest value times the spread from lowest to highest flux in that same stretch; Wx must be 3.6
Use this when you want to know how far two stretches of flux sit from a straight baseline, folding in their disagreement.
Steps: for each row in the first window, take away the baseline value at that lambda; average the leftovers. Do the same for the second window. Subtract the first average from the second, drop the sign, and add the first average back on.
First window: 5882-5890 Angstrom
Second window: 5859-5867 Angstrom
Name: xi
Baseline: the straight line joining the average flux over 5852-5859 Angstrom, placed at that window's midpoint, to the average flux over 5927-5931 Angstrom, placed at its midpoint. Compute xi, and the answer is -0.7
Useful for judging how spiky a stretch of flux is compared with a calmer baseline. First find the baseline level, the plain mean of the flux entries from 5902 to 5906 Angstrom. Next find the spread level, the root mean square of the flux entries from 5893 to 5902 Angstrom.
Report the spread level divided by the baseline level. 0.92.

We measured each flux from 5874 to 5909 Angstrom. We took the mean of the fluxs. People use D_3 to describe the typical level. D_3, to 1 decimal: 25.3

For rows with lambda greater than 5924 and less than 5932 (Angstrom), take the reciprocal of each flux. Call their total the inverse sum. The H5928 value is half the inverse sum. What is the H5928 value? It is 0.12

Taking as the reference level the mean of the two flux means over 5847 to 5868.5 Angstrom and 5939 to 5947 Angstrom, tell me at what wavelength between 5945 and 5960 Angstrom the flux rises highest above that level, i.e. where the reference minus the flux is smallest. 5954.94 Angstrom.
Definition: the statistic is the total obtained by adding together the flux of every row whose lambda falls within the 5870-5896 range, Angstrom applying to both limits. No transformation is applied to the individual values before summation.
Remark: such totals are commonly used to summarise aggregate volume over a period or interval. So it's 475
